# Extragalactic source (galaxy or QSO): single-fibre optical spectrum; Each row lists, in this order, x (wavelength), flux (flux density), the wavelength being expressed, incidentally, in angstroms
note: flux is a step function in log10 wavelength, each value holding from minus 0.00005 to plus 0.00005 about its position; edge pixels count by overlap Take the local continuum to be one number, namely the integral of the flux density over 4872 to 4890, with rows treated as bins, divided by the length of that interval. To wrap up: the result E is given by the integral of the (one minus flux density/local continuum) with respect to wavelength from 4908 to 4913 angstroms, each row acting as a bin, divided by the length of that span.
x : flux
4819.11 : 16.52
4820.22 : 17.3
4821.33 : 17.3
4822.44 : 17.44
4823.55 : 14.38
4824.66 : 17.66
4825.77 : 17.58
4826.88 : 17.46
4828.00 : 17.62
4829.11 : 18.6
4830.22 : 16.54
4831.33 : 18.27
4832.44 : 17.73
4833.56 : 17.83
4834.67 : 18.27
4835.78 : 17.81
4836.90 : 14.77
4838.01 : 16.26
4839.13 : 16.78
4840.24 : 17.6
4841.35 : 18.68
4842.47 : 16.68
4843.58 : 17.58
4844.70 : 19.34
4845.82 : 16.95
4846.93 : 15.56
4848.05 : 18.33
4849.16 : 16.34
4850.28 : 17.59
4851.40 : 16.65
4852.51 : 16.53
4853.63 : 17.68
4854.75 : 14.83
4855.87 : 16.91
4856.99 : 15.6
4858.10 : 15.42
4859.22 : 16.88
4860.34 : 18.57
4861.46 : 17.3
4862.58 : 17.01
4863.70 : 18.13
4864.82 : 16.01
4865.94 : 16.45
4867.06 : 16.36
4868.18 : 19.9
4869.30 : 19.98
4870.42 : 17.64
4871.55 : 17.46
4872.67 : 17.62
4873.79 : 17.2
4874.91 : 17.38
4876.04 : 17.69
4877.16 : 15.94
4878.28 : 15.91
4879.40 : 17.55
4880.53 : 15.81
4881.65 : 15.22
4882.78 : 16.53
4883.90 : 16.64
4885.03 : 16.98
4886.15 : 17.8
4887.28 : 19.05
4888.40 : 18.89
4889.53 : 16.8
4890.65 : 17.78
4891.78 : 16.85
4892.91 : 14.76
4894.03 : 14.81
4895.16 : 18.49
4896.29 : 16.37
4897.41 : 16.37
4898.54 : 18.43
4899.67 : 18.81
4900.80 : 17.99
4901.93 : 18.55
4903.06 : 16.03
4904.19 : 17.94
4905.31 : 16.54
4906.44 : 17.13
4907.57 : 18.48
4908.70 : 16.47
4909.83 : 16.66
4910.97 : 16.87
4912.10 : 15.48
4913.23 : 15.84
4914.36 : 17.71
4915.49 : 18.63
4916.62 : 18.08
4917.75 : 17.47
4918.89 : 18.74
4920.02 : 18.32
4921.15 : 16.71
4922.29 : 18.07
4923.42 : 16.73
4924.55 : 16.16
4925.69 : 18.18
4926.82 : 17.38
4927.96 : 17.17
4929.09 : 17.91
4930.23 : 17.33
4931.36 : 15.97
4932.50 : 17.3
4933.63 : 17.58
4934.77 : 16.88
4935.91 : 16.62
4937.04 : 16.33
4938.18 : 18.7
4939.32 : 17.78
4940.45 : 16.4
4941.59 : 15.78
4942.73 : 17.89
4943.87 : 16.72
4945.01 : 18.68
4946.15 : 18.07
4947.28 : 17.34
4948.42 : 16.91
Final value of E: 0.04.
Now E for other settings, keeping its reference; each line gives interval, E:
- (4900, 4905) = -0.03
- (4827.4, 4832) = -0.04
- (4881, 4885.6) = 0.04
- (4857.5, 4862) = 0.00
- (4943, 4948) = -0.04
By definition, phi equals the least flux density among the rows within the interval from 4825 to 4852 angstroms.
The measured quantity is 14.77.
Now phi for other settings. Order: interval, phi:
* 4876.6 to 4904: 14.76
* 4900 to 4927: 15.48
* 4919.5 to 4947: 15.78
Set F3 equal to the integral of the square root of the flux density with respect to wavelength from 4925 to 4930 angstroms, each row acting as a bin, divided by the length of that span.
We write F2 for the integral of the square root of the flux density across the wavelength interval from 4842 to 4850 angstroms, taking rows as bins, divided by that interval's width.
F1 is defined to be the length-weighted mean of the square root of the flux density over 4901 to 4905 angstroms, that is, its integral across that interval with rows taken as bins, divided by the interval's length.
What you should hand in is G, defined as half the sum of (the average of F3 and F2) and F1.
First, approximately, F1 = 4.19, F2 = 4.15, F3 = 4.19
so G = 4.18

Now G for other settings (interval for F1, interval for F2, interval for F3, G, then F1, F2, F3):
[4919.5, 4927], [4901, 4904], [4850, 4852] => 4.16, 4.17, 4.17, 4.14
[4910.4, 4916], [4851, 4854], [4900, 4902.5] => 4.15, 4.11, 4.12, 4.27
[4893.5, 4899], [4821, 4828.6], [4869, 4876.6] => 4.14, 4.10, 4.13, 4.21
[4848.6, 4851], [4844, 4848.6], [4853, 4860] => 4.11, 4.12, 4.18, 4.03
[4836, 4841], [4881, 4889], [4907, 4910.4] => 4.11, 4.07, 4.15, 4.14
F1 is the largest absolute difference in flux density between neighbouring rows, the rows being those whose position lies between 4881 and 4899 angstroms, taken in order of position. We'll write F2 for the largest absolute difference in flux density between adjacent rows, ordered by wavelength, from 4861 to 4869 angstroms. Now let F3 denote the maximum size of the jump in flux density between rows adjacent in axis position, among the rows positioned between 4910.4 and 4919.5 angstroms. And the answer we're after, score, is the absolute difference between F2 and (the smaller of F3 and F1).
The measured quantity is 1.7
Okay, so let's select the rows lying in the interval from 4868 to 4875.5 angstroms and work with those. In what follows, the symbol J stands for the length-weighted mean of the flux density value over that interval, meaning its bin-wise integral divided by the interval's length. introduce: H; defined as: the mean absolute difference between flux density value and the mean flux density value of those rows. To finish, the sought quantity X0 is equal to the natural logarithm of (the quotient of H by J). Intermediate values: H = 1.01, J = 18.1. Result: -2.88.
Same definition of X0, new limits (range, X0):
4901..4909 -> -2.99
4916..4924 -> -3.30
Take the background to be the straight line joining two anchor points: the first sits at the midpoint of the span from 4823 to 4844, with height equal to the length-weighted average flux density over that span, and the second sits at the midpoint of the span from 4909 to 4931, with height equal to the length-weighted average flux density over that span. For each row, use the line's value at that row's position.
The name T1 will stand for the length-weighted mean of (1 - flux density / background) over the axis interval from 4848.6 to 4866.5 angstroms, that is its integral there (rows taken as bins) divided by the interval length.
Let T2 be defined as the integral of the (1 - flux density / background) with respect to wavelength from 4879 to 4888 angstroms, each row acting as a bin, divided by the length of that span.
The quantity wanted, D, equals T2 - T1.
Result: -0.01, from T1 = 0.031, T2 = 0.019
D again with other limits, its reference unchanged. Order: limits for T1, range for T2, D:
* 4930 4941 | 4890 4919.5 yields -0.01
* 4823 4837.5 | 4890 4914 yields 0.02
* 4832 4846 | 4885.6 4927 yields 0.01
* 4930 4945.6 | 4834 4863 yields 0.01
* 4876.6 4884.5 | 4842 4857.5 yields -0.04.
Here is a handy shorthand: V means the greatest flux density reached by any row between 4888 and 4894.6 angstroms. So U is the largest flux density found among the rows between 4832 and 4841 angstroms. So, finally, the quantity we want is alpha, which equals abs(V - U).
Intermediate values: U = 18.27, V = 18.89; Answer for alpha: 0.6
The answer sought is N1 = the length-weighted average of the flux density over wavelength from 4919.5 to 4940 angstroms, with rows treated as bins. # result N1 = 17.3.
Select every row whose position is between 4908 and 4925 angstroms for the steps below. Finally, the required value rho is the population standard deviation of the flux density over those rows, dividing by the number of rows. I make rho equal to 0.99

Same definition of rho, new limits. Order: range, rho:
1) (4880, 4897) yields 1.32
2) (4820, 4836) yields 0.95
